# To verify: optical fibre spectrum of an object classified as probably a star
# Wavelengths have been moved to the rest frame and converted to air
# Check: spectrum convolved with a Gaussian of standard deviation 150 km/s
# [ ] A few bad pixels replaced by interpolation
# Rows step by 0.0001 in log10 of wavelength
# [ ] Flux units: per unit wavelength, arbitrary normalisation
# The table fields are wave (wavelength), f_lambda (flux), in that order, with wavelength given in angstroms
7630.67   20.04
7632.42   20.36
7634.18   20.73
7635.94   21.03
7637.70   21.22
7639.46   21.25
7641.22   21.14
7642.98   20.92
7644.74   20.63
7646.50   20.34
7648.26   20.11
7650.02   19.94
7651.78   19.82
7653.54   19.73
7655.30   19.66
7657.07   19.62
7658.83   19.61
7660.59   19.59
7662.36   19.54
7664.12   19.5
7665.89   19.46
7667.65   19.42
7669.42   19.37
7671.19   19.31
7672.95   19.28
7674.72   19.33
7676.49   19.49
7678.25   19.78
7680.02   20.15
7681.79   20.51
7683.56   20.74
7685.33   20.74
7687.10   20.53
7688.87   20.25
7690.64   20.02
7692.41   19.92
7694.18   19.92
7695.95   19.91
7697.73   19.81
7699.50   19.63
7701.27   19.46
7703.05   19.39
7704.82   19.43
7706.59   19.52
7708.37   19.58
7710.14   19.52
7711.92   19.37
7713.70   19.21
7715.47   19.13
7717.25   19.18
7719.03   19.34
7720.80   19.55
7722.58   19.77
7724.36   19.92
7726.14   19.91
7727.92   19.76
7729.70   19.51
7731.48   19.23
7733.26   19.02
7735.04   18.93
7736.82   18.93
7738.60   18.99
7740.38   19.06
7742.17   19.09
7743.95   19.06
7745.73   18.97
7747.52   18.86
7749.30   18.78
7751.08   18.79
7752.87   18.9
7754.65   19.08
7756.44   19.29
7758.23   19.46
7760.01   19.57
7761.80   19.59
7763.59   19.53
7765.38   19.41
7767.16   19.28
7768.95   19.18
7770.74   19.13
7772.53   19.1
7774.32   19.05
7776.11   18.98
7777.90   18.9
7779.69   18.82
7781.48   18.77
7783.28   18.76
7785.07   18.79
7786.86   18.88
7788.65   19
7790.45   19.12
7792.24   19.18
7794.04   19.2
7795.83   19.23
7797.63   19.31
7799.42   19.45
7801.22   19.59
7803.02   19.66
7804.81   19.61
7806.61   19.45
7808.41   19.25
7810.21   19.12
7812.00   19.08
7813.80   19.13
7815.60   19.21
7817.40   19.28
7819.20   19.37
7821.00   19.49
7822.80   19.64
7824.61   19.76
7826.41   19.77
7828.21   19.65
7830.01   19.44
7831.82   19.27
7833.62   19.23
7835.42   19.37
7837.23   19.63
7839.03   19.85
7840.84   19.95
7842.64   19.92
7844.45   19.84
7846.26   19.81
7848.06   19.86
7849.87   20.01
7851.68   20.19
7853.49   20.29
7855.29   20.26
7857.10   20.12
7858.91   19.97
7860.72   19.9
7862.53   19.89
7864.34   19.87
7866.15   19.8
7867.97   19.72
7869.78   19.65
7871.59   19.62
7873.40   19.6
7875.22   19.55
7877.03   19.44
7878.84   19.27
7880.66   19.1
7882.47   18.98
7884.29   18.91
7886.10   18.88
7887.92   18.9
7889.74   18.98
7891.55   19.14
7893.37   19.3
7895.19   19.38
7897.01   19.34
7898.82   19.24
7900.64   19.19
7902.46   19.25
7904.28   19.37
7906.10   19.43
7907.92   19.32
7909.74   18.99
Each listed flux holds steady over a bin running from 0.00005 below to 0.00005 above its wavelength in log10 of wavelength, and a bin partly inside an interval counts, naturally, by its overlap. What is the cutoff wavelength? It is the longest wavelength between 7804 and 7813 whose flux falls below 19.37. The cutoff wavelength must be 7812.00 angstroms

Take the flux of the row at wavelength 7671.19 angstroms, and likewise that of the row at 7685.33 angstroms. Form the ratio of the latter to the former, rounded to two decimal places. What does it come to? 1.07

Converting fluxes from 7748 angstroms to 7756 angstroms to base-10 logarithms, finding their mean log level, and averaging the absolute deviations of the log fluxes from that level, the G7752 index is 0.0024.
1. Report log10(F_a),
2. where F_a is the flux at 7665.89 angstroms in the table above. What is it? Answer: 1.29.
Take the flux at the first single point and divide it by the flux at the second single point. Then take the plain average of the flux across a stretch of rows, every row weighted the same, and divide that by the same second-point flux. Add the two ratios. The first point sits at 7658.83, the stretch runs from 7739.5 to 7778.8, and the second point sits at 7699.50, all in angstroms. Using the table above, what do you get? 1.97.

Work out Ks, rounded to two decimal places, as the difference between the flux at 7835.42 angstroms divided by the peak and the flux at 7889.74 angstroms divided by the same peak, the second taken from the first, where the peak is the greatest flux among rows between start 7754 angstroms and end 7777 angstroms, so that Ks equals 0.02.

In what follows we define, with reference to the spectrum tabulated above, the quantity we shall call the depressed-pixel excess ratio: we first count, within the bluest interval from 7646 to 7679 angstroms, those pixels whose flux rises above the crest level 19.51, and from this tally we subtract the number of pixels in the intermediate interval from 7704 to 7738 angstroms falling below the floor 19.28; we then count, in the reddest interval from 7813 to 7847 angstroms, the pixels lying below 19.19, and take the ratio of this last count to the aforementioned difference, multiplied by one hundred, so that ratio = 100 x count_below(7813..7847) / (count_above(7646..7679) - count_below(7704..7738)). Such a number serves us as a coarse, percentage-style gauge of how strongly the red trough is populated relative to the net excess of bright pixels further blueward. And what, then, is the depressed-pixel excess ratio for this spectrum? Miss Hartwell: 25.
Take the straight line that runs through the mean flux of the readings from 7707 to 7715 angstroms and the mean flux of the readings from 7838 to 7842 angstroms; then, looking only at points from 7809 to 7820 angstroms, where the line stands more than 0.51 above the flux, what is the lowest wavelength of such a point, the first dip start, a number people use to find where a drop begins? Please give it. 7810.21 angstroms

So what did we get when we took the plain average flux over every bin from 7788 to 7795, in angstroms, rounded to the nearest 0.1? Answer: 19.1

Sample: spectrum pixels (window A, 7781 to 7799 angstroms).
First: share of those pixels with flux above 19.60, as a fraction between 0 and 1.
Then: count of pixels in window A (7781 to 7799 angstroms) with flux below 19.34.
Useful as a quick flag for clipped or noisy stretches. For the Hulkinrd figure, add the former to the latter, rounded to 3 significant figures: 10.0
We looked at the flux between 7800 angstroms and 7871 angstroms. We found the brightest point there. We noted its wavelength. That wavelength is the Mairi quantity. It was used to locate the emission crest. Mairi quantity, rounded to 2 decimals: 7853.49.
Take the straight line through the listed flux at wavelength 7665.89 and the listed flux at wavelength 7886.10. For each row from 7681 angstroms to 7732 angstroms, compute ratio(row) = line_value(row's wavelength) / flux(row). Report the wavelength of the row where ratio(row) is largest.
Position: 7715.47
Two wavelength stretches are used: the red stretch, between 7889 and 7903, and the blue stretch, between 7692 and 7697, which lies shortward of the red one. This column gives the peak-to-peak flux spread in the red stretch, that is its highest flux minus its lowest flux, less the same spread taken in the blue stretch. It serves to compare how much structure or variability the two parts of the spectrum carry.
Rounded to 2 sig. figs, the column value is 0.39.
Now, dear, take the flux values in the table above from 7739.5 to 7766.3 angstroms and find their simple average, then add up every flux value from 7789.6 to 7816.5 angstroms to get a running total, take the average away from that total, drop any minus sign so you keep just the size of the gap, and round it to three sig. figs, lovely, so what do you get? 270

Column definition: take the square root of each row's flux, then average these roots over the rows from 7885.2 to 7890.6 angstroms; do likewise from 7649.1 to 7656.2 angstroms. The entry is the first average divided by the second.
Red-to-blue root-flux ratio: 0.98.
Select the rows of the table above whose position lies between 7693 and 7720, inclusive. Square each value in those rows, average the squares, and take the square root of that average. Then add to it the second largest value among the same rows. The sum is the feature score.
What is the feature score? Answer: 39.4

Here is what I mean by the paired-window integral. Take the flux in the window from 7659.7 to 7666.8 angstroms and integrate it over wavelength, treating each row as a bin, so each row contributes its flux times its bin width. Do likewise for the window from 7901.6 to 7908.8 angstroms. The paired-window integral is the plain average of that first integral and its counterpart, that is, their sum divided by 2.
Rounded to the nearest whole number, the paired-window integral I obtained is 139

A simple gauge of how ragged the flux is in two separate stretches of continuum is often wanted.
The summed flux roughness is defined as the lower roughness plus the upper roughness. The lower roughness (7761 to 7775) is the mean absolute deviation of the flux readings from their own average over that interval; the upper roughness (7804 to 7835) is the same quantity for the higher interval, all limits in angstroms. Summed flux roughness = 0.36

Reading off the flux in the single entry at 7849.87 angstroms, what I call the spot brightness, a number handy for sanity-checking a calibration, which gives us 20.01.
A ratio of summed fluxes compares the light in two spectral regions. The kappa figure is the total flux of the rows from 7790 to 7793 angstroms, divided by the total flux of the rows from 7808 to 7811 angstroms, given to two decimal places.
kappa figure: 1.00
